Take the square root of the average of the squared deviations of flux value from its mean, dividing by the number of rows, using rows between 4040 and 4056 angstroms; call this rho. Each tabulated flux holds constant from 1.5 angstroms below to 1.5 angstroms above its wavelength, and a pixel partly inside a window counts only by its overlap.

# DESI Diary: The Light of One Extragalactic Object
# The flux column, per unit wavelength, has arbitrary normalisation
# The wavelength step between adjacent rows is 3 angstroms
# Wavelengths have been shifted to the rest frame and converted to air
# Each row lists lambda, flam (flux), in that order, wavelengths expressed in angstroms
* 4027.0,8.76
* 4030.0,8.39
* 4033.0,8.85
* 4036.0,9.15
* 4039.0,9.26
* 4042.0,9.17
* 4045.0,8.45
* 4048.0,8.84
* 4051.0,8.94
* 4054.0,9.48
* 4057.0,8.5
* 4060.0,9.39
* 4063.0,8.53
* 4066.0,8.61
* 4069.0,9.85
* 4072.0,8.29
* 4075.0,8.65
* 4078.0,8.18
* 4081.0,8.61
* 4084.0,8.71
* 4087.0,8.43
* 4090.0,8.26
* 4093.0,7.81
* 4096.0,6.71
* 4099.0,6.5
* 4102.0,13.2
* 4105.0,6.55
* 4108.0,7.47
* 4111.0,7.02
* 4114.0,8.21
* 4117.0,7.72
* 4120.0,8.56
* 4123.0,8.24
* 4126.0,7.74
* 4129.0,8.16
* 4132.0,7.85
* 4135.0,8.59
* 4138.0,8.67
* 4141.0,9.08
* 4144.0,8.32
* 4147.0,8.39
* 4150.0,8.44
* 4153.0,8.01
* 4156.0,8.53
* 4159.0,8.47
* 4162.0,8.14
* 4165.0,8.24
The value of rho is 0.3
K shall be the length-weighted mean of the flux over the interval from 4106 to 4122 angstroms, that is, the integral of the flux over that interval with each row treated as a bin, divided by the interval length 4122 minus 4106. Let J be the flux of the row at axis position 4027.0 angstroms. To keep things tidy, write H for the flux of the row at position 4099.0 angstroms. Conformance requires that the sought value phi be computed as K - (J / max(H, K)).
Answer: 6.6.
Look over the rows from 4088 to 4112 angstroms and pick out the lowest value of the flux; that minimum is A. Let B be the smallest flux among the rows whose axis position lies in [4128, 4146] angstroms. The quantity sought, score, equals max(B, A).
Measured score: 7.85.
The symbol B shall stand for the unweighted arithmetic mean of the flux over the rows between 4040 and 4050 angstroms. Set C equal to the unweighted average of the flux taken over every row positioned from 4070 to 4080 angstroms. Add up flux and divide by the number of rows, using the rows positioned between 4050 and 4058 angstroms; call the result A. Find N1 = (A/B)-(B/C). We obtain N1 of -0.04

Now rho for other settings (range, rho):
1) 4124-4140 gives 0.4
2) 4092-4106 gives 2.6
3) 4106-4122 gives 0.5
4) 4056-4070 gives 0.5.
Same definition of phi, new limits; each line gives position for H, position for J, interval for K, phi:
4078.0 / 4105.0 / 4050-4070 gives 8.3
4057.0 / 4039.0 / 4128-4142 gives 7.4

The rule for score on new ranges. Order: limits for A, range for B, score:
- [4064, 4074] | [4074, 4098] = 8.29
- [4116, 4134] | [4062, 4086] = 8.18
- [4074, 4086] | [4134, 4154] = 8.18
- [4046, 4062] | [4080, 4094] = 8.50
